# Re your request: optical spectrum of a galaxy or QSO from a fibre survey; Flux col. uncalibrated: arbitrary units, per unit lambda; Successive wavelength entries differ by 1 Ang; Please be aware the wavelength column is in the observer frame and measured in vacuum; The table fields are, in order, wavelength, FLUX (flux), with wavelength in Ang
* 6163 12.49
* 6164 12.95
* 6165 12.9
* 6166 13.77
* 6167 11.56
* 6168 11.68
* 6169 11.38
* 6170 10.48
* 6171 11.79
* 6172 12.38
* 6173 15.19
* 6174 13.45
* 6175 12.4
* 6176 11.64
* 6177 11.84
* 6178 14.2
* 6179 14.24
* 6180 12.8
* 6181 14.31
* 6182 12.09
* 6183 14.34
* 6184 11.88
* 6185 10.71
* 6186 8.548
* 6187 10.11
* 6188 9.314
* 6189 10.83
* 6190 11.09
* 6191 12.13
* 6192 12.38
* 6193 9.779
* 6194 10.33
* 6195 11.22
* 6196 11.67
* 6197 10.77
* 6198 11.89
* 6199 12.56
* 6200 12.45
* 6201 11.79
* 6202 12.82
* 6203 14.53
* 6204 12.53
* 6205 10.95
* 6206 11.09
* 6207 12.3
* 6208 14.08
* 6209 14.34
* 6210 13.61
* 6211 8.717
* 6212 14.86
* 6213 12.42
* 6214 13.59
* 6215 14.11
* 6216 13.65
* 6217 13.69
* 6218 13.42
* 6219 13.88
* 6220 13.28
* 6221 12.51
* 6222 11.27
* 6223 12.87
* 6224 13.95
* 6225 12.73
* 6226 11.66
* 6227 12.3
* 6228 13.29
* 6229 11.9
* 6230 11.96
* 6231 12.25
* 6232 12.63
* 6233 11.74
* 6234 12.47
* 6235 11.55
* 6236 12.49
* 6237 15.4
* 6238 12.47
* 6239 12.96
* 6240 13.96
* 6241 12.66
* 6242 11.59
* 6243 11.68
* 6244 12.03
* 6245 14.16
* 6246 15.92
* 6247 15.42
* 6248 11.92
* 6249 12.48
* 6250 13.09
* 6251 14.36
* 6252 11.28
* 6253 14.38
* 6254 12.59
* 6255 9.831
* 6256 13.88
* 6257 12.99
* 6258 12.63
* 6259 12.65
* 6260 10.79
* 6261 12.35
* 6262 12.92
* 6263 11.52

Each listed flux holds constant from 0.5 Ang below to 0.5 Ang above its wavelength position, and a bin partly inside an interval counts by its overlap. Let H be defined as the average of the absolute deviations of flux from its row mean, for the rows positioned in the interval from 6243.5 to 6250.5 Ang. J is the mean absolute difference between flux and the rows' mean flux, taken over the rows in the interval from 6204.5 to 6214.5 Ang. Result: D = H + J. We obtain 2.9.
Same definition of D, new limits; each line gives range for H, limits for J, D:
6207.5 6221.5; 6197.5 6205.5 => 1.6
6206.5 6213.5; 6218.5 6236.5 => 2.1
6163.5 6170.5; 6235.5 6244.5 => 1.8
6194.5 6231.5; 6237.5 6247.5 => 2.2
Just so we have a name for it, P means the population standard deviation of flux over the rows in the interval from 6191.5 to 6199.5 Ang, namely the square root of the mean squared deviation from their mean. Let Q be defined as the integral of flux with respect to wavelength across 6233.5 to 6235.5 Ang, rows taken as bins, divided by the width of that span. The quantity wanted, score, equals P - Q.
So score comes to -11.1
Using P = 0.92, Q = 12.0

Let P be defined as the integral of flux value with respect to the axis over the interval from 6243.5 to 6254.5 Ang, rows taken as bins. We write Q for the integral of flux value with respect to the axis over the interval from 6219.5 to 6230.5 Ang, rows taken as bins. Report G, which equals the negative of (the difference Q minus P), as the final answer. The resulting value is 9.9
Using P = 148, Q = 138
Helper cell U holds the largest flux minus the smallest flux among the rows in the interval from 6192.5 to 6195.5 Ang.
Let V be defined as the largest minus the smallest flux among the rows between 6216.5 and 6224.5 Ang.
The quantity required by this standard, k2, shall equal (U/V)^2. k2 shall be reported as 0.3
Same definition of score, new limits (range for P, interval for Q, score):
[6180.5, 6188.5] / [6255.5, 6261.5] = -10.5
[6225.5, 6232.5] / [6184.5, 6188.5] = -9.2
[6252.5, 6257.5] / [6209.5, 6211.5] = -9.6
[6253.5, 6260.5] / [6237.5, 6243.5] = -11.3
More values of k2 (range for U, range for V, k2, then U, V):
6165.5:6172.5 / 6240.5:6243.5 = 9.5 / 3.3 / 1.1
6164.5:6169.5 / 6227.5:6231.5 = 3.0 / 2.4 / 1.4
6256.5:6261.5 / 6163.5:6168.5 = 1.0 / 2.2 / 2.2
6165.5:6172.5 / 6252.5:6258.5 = 0.5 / 3.3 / 4.5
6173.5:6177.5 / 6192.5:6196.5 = 0.9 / 1.8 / 1.9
